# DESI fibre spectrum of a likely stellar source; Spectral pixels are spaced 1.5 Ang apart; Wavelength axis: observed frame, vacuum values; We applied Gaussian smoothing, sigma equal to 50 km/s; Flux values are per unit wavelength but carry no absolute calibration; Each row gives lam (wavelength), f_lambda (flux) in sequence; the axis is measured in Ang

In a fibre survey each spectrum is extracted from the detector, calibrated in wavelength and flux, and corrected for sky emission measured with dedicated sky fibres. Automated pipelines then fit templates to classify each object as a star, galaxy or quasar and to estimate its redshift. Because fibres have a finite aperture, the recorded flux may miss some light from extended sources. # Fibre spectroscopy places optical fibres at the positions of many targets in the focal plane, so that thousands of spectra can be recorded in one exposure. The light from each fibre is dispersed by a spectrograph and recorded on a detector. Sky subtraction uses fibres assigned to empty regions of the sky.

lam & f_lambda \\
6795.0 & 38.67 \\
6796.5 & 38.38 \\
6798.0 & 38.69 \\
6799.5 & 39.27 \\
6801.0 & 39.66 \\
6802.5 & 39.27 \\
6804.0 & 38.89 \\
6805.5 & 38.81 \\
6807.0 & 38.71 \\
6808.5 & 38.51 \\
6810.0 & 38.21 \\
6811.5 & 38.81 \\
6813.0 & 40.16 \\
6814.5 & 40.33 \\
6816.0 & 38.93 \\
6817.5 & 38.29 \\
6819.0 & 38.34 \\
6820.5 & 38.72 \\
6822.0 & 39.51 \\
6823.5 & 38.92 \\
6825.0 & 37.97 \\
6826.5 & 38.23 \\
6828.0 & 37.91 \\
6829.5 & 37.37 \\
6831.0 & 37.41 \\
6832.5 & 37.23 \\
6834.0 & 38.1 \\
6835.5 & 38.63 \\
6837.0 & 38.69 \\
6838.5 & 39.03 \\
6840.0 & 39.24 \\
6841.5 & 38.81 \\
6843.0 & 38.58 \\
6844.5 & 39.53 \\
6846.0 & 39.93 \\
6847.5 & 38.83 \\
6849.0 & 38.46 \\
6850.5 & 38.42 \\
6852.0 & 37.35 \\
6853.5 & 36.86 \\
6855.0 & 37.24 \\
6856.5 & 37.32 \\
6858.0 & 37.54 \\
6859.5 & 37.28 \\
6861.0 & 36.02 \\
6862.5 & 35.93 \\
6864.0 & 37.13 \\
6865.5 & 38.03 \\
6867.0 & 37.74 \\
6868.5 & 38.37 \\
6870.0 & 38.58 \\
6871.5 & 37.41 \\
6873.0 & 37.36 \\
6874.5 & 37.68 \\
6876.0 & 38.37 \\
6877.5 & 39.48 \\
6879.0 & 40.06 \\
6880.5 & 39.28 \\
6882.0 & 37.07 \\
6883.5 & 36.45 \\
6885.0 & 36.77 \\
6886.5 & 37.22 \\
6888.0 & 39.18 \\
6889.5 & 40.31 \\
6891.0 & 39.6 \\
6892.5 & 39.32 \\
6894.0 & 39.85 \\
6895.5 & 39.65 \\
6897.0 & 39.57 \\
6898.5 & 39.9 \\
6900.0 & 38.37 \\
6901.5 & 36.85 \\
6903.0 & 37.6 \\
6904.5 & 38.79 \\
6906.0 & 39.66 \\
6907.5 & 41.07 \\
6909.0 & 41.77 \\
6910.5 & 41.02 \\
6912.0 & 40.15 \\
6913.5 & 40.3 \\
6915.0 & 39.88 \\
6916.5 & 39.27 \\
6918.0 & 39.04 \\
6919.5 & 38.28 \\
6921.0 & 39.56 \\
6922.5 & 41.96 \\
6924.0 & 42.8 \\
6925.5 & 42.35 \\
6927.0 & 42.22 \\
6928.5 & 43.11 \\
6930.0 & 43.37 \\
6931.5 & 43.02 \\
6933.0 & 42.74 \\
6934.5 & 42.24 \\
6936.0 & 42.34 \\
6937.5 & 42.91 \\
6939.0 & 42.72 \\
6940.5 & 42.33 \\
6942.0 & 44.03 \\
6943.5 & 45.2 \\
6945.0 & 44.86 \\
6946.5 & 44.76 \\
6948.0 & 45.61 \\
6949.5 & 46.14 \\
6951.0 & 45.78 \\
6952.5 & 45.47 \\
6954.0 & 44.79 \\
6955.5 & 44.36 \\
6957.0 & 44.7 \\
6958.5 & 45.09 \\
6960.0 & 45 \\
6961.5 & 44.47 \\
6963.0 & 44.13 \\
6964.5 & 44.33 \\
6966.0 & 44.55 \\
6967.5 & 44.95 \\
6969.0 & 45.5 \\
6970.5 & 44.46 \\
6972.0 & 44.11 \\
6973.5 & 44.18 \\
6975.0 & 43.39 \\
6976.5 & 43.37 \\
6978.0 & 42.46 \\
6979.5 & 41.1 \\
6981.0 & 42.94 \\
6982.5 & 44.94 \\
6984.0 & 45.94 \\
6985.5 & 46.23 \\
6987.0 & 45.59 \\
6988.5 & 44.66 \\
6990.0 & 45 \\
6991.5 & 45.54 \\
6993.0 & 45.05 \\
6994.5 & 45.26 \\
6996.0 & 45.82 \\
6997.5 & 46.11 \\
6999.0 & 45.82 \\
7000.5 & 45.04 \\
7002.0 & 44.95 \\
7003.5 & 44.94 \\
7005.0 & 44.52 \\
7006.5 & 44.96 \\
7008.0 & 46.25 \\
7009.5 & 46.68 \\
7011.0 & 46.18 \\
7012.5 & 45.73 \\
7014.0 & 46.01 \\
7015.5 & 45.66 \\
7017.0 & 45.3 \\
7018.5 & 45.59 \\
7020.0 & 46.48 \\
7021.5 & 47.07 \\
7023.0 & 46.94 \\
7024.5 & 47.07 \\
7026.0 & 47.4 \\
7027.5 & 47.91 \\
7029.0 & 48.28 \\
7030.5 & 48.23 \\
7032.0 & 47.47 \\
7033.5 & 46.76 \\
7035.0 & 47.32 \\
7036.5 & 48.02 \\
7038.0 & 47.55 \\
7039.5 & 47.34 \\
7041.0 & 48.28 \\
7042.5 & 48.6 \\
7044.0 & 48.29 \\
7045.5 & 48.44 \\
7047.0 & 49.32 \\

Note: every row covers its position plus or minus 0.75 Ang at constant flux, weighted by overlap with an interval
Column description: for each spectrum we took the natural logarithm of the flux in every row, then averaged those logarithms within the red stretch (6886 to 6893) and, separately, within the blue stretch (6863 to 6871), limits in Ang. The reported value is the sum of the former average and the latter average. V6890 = 7.30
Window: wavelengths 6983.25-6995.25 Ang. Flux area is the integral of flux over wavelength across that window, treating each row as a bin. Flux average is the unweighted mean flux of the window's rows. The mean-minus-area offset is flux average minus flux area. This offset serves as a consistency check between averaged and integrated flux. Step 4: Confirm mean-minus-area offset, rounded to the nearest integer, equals -499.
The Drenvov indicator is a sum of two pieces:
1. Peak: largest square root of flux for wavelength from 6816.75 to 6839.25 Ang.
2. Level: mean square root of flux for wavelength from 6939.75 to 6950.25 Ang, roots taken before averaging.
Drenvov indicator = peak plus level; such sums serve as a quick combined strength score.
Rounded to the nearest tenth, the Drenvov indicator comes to 13.0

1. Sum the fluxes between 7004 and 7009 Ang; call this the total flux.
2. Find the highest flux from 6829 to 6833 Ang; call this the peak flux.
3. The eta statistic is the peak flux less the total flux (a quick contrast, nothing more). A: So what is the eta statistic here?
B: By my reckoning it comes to -98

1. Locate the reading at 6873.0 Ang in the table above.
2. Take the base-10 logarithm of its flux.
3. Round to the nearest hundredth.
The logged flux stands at 1.57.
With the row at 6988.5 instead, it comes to 1.65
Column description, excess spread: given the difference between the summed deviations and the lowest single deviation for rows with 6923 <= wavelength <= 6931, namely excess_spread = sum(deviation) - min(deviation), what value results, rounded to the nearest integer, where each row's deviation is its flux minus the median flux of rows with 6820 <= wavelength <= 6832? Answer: 19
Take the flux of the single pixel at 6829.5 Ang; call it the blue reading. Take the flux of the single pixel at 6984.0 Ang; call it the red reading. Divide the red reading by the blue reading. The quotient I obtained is 1.23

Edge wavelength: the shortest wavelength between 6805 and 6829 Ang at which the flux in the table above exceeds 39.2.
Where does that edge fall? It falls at 6813.0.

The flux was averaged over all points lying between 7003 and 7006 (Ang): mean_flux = 44.7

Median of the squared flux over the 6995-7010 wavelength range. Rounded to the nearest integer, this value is 2064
